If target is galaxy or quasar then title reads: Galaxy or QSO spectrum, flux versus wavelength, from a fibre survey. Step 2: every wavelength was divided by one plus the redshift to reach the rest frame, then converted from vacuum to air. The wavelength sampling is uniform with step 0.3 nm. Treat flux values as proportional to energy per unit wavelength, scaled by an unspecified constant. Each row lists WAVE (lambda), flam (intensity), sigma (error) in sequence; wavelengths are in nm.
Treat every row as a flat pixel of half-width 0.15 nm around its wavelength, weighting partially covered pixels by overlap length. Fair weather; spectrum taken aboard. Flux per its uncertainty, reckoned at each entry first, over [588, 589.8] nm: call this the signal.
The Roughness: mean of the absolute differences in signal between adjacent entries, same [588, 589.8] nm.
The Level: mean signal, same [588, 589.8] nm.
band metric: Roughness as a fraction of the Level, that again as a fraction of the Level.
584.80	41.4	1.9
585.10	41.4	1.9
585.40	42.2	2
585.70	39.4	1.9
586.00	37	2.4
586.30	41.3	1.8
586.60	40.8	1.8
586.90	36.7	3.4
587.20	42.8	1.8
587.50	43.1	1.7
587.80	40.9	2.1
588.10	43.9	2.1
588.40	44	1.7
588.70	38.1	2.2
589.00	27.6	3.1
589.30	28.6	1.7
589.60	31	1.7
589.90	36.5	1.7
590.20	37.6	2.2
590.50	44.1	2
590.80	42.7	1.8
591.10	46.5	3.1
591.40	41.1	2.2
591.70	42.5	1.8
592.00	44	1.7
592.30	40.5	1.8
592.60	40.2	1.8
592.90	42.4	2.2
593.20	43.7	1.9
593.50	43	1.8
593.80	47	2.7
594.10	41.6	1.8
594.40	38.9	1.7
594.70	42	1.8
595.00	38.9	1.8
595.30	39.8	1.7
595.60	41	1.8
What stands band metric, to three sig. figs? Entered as 0.0193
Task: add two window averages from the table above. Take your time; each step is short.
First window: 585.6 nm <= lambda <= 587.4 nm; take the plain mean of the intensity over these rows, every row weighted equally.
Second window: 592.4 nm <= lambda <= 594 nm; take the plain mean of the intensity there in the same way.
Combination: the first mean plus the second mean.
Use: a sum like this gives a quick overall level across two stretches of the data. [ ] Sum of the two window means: 83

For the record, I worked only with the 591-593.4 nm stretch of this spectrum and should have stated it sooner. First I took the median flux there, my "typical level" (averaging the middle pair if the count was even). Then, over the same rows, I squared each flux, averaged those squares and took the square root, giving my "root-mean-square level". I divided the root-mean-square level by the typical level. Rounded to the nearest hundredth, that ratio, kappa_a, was 1.00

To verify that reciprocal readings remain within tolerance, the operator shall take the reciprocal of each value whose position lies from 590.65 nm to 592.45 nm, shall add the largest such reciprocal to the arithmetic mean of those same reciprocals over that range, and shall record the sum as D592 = 0.0481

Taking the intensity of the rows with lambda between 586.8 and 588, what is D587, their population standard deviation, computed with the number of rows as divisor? 2.6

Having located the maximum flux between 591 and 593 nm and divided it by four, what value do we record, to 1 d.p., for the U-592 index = 11.6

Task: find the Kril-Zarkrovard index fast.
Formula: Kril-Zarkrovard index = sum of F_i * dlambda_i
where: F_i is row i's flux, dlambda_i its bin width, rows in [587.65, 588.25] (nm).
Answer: 25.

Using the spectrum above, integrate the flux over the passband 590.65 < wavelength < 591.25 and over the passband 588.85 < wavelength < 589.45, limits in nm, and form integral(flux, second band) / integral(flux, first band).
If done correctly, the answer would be 0.63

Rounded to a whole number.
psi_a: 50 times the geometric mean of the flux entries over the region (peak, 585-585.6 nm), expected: 2090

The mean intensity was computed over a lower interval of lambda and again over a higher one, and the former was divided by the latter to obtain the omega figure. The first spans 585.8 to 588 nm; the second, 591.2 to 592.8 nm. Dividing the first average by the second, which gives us 0.97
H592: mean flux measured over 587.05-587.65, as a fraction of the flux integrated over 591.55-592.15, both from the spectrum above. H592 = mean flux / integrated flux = 1.66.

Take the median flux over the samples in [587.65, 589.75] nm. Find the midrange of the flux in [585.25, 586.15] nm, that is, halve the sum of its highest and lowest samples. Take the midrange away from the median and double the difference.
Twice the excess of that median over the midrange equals -3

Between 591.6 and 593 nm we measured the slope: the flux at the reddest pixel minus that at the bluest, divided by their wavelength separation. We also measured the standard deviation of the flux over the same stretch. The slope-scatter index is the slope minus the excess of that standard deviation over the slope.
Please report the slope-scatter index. -2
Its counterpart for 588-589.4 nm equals -33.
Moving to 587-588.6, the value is 1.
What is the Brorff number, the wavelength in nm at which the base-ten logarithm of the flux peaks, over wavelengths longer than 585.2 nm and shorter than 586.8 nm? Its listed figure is 585.40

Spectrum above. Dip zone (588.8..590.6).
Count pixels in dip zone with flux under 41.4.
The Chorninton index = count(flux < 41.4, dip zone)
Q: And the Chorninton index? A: 5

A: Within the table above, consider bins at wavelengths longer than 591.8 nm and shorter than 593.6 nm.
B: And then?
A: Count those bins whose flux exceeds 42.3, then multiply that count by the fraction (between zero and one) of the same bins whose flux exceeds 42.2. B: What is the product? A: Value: 2.7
